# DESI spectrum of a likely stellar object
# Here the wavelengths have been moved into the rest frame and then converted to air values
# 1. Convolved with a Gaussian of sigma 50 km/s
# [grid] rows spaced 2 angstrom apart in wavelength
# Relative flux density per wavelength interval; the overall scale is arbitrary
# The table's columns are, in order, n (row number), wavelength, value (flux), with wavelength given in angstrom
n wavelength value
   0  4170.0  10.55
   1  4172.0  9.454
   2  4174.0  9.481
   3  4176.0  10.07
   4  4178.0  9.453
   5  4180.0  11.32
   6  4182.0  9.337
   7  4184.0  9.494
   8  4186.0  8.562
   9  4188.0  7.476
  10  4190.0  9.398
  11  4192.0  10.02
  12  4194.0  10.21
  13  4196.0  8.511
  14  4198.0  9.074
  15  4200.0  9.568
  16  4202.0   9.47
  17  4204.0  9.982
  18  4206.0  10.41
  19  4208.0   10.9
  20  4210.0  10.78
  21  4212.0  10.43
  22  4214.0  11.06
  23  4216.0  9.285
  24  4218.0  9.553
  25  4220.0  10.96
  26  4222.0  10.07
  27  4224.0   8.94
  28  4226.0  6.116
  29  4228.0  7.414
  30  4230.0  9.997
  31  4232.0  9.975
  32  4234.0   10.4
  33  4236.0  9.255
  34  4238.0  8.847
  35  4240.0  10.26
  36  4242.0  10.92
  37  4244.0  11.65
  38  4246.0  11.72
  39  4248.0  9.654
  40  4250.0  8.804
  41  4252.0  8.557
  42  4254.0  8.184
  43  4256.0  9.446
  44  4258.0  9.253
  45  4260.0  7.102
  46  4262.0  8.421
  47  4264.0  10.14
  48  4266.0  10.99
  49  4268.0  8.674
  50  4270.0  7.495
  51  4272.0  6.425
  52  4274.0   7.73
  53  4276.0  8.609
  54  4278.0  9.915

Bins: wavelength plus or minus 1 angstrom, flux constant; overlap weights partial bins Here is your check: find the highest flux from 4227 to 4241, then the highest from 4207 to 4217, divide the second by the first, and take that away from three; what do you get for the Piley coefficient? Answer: 1.94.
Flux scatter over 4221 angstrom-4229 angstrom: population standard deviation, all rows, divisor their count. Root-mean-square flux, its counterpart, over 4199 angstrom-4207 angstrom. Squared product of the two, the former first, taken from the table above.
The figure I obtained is 219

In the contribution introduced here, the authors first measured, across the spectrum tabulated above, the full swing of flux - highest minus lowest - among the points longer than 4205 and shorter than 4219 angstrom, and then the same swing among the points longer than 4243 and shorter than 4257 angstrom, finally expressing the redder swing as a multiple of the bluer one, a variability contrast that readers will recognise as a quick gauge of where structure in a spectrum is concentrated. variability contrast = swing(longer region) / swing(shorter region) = 2.0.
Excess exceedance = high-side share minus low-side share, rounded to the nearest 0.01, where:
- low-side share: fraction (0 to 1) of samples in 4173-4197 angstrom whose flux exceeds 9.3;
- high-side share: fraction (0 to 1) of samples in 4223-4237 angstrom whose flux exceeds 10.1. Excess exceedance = -0.61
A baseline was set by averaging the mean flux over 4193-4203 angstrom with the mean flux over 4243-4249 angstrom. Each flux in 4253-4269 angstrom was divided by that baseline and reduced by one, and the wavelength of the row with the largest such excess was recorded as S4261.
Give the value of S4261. 4266.0 angstrom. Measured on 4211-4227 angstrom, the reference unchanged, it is 4214.0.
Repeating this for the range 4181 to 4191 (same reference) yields 4184.0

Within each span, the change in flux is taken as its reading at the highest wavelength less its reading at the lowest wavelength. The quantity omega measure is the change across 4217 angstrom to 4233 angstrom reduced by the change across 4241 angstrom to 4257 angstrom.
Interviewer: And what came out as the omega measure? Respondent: 1.9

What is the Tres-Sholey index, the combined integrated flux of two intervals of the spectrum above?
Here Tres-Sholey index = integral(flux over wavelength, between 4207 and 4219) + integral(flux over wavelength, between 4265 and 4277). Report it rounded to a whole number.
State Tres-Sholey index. 224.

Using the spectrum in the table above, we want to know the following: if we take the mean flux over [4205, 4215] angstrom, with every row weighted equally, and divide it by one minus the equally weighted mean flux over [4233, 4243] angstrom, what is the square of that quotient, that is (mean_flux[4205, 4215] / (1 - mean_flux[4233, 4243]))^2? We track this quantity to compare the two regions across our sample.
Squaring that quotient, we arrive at 1.44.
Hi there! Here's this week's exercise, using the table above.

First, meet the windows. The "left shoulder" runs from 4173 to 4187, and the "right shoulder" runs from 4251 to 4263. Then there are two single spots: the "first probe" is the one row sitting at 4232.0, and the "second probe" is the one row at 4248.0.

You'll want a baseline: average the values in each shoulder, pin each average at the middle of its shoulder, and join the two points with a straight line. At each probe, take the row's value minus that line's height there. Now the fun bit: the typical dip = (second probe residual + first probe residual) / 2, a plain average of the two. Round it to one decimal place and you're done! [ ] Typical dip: 1.1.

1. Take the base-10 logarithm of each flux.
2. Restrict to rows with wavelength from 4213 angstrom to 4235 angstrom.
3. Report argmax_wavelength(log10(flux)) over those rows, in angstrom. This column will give 4214.0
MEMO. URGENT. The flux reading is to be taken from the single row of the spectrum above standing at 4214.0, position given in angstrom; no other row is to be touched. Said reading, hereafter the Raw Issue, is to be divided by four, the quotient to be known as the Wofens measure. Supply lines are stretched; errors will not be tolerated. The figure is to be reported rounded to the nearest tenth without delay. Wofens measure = 2.8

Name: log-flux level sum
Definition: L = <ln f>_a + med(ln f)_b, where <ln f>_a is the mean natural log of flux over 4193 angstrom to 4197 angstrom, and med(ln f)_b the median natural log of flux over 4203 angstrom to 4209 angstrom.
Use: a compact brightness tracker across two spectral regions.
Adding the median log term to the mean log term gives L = 4.58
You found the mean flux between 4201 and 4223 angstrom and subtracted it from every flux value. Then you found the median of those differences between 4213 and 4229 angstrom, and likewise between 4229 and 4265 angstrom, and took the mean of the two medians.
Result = -0.78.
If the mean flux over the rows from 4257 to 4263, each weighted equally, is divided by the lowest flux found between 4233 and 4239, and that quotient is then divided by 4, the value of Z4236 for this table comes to 0.233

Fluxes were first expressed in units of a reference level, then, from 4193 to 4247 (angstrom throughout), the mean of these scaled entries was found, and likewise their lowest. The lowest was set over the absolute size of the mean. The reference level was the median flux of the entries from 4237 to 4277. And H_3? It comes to 0.62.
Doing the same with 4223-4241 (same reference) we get 0.68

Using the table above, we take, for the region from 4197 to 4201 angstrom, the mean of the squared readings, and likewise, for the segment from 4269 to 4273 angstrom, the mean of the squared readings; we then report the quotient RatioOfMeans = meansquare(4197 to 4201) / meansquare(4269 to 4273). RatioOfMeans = 1.78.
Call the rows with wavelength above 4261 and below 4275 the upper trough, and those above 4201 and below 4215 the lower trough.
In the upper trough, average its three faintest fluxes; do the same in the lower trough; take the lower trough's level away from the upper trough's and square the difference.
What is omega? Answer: 7.5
